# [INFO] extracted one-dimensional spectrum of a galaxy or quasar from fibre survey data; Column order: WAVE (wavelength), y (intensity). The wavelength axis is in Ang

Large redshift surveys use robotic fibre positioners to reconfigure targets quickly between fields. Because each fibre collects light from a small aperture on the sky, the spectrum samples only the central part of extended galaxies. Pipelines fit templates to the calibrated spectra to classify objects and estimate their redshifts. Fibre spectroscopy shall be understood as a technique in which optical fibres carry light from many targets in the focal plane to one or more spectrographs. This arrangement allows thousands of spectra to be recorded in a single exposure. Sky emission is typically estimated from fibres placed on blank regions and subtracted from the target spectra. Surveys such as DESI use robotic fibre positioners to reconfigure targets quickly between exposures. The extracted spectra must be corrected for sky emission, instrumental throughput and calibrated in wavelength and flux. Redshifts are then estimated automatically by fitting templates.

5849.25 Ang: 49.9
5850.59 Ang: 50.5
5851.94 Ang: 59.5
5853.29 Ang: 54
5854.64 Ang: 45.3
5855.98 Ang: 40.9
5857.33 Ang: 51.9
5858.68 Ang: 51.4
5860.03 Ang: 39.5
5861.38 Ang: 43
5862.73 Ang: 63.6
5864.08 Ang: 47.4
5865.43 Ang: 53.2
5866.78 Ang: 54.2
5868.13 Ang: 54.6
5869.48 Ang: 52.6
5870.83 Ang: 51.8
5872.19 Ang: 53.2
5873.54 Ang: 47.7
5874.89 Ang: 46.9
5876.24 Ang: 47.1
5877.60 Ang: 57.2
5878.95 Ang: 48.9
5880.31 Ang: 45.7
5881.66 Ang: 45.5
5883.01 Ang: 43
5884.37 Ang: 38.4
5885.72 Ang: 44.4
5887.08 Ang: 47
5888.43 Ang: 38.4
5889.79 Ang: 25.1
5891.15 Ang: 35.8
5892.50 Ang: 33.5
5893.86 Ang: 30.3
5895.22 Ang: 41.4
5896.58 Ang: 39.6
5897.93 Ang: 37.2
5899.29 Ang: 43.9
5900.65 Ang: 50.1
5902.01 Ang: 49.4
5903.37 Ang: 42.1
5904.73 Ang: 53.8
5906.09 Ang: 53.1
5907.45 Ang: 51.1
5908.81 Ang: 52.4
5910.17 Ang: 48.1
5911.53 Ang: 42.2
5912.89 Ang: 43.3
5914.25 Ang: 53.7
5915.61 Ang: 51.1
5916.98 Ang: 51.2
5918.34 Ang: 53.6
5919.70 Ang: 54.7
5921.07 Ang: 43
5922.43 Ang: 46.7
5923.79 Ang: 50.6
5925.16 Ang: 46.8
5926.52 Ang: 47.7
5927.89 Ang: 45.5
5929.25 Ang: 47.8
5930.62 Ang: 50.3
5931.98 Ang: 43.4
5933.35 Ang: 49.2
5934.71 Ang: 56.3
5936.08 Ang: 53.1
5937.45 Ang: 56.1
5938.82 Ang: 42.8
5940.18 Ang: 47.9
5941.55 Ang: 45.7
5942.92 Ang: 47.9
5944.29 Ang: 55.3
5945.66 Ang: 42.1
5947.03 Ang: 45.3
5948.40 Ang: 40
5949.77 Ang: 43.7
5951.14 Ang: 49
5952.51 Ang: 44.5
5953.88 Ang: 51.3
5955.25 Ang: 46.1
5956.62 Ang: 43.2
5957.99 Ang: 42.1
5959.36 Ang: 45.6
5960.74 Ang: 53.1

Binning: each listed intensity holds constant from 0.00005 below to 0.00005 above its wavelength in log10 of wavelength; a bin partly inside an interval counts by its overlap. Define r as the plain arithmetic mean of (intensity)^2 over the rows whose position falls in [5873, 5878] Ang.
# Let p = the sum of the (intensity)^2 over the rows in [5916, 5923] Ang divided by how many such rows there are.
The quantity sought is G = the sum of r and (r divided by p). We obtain 2492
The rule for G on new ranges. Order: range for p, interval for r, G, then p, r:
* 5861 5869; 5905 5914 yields 2358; 2815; 2358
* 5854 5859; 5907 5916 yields 2404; 2265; 2403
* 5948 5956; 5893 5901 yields 1671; 2108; 1670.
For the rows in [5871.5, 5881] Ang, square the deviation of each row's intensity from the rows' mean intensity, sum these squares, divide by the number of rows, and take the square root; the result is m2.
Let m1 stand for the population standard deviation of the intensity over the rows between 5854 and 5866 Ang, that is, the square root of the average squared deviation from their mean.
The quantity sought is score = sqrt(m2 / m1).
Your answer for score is 0.74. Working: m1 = 7.1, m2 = 3.8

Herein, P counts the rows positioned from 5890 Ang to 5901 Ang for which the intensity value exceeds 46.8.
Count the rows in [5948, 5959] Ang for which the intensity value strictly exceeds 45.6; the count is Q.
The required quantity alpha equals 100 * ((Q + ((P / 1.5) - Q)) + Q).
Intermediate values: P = 1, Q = 3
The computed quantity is 367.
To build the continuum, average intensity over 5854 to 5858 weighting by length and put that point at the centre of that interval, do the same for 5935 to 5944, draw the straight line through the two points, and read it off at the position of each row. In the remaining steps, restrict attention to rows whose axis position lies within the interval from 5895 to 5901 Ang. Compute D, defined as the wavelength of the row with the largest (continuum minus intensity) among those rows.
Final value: 5897.93 Ang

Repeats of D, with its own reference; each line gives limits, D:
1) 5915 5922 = 5921.07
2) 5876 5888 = 5884.37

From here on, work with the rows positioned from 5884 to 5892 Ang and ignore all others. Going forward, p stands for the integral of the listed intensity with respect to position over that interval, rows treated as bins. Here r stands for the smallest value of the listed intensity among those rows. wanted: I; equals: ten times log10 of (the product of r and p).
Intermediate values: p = 305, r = 25.1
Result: 38.8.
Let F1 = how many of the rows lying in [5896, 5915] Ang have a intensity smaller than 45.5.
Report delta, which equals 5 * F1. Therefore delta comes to 30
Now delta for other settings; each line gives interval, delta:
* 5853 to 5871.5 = 20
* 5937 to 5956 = 30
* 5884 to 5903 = 55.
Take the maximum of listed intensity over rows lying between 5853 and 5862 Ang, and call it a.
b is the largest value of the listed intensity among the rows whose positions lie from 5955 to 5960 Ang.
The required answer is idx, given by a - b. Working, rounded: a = 54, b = 46.1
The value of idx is 8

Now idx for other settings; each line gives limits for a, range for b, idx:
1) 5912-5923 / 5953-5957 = 3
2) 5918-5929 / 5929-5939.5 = -2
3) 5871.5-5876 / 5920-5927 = 3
